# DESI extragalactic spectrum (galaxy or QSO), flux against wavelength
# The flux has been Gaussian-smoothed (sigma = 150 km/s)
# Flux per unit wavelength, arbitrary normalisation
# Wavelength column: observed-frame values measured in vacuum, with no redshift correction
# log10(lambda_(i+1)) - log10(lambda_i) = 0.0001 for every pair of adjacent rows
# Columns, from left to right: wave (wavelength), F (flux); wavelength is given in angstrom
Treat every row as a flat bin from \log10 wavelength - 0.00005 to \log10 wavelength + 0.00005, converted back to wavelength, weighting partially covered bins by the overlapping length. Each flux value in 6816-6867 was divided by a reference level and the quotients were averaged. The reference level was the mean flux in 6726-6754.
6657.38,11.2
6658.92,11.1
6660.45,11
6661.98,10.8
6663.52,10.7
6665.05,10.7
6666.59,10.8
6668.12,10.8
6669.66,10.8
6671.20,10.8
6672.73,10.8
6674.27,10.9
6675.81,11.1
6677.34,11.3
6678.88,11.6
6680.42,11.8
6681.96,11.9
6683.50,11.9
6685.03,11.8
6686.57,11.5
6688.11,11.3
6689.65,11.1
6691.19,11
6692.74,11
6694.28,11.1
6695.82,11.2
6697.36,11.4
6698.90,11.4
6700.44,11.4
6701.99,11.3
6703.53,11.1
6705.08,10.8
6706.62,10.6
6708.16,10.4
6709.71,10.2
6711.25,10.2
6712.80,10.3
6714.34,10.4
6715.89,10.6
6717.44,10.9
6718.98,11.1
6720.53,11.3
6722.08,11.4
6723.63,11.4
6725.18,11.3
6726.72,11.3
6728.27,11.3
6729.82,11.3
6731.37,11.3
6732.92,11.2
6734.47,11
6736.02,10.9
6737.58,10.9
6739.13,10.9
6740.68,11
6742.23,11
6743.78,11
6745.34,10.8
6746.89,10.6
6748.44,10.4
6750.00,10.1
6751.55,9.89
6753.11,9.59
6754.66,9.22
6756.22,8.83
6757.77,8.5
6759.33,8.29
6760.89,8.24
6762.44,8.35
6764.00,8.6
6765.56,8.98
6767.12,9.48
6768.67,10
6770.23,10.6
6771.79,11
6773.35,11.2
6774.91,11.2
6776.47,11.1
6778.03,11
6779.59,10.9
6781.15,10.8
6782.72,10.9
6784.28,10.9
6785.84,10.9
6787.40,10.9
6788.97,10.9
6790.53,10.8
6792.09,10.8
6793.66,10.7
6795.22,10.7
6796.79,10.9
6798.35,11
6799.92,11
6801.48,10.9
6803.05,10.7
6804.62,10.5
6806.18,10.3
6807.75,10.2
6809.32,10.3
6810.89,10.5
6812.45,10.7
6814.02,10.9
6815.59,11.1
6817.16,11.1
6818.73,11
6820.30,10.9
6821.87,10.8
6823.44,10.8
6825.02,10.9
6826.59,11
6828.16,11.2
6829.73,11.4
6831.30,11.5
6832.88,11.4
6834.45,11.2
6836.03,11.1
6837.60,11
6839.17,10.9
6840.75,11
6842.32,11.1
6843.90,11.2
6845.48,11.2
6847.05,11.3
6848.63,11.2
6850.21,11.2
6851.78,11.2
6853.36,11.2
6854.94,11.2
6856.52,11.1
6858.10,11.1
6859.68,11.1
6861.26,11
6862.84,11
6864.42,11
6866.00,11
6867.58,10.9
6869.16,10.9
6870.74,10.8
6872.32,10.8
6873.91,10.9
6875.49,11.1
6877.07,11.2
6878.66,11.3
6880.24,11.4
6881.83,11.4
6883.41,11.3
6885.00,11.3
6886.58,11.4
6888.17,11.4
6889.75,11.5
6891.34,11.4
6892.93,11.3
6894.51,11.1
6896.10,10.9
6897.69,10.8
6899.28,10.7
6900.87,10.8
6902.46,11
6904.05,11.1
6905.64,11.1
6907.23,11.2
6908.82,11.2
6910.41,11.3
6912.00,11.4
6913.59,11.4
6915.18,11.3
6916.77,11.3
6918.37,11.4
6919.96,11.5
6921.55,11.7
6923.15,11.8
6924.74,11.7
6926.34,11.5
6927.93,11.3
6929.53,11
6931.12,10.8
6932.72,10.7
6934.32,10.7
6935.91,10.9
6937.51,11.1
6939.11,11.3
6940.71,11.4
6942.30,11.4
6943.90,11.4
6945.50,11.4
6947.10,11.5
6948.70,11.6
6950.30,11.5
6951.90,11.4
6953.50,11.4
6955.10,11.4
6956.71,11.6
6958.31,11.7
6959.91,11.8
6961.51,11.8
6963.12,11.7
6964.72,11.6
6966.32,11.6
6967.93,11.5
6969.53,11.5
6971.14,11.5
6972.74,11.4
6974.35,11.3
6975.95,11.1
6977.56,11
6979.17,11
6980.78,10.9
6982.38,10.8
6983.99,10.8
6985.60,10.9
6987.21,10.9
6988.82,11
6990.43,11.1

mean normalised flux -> 1.028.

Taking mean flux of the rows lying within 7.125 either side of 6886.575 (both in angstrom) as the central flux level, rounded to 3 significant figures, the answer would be 11.4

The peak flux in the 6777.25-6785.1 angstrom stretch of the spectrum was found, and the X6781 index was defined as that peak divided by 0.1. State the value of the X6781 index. 110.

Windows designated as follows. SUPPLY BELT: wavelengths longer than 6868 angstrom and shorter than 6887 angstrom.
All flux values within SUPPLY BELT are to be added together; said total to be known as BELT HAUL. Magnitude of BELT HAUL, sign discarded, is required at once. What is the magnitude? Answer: 134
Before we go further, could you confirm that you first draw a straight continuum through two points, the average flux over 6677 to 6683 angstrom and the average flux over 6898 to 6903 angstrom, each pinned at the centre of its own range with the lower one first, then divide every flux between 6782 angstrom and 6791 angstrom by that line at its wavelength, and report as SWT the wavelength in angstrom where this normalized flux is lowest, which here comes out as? 6790.53 angstrom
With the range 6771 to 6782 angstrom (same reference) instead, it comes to 6781.15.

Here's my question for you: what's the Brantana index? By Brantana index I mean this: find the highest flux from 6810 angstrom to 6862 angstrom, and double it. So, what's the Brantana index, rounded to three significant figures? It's 23.0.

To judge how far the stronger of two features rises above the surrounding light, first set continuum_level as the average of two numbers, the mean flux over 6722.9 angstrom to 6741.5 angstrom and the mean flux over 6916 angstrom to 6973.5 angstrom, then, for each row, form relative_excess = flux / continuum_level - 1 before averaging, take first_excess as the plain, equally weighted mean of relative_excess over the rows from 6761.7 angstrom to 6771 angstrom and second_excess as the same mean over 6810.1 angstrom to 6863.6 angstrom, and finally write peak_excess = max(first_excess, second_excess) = -0.018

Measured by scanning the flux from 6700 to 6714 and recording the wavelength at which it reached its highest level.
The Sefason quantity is 6700.44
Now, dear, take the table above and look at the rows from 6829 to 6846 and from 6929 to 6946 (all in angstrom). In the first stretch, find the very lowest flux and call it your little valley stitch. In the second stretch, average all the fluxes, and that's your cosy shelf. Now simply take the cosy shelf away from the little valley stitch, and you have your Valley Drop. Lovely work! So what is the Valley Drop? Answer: -0.2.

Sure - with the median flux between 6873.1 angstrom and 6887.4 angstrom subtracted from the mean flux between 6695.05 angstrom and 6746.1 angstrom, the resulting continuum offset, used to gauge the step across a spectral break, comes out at -0.31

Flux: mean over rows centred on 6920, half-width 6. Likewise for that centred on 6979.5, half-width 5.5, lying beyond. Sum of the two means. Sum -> 22.5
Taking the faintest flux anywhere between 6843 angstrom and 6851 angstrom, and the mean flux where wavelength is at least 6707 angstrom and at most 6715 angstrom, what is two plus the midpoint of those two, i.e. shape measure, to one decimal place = 12.8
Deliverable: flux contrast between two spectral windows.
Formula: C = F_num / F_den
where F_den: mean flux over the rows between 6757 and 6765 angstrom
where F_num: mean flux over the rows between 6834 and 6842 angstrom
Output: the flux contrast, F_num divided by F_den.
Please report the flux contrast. 1.31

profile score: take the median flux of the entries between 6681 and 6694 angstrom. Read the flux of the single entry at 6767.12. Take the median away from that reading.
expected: -1.9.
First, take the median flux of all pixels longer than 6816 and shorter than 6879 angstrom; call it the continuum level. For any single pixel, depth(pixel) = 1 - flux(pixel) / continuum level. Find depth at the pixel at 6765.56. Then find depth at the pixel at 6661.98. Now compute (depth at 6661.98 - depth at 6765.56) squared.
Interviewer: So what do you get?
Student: 0.027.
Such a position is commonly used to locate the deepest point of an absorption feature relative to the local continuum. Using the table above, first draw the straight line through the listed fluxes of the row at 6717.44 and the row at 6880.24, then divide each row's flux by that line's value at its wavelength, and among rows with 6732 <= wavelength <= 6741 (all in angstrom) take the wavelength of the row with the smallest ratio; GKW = 6739.13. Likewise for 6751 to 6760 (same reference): 6759.33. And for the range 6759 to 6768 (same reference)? 6760.89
